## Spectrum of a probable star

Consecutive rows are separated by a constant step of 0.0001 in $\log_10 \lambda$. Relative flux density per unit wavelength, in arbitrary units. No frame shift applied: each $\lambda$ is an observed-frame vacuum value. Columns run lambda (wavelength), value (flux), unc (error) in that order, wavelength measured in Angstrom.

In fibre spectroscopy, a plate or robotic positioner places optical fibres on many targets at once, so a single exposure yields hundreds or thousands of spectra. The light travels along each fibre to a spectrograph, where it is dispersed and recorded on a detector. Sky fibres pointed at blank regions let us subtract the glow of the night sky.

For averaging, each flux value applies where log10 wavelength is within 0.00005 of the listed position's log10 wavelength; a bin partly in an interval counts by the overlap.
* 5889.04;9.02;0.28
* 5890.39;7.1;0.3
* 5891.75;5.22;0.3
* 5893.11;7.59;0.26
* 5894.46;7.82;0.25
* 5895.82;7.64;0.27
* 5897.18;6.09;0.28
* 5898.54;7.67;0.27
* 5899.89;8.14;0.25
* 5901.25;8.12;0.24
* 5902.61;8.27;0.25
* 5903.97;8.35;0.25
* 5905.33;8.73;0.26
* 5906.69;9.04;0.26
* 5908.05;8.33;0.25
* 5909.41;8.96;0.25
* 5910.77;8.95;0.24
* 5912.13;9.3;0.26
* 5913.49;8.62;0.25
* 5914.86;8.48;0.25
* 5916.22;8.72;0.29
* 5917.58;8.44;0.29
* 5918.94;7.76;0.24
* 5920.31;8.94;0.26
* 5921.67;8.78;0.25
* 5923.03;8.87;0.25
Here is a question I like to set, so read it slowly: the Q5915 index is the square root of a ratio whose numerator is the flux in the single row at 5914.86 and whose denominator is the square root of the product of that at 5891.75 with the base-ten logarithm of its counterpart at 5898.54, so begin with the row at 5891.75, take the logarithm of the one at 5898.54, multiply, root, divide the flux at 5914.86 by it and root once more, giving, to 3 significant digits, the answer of 1.99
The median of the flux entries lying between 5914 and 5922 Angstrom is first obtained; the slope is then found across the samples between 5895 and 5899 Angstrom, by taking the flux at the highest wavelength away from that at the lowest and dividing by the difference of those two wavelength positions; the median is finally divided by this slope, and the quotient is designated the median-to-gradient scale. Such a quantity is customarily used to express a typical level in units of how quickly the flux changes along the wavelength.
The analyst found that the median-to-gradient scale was 780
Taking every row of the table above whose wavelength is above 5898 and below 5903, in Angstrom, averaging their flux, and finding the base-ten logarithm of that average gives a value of 0.906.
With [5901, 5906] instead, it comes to 0.923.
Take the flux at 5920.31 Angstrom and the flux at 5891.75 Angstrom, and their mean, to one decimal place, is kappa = 7.1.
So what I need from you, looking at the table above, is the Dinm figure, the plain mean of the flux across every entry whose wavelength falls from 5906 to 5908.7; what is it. 8.7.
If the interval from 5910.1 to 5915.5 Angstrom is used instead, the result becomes 8.8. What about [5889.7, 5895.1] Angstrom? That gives 6.9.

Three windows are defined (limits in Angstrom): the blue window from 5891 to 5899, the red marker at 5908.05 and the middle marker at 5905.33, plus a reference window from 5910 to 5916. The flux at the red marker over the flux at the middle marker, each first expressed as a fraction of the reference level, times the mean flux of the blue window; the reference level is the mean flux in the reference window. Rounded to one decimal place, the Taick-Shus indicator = 6.7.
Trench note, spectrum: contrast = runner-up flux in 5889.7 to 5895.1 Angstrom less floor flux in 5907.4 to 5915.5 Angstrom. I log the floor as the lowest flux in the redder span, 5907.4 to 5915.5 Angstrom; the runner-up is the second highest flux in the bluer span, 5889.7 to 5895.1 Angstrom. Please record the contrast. -0.74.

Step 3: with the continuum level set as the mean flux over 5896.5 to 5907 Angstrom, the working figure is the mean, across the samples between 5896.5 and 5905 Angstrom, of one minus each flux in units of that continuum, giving 0.03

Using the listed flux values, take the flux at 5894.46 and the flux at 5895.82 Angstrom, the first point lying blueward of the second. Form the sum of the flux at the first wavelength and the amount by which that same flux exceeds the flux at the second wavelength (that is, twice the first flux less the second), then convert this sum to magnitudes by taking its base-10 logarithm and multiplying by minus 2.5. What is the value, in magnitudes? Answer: -2.26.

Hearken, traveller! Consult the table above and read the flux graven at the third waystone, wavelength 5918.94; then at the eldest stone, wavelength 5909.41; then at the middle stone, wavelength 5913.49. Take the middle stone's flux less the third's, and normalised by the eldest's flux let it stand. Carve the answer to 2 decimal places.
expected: 0.10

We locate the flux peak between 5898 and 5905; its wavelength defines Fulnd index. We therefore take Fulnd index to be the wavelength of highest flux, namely 5903.97 Angstrom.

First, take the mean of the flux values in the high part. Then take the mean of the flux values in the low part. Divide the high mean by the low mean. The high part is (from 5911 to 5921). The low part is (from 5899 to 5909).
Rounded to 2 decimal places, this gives 1.02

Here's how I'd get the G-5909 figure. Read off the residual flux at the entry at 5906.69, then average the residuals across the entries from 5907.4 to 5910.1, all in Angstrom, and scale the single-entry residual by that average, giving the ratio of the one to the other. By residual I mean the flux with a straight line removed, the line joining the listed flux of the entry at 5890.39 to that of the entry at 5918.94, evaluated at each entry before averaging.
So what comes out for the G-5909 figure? 1.4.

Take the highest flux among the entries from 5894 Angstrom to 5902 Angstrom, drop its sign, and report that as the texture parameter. 8.1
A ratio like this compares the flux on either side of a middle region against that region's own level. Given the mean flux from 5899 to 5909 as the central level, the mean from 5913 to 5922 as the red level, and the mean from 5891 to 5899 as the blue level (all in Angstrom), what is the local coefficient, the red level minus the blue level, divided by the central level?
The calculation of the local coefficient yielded 0.18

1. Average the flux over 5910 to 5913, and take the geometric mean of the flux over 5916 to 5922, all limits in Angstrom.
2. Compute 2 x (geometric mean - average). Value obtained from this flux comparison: -1.2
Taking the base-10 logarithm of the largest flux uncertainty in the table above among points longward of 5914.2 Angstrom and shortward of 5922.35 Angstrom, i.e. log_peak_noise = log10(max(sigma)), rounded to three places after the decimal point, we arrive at -0.538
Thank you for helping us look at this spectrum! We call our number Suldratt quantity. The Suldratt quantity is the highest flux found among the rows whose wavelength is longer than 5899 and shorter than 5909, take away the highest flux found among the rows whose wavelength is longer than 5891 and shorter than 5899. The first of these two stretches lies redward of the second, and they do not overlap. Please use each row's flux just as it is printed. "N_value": 1.2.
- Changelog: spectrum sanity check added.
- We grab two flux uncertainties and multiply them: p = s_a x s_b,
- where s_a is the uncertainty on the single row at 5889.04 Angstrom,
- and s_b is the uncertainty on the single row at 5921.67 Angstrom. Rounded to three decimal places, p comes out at 0.070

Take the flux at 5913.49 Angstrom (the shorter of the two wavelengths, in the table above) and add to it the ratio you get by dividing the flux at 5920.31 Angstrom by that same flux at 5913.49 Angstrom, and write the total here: 9.7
